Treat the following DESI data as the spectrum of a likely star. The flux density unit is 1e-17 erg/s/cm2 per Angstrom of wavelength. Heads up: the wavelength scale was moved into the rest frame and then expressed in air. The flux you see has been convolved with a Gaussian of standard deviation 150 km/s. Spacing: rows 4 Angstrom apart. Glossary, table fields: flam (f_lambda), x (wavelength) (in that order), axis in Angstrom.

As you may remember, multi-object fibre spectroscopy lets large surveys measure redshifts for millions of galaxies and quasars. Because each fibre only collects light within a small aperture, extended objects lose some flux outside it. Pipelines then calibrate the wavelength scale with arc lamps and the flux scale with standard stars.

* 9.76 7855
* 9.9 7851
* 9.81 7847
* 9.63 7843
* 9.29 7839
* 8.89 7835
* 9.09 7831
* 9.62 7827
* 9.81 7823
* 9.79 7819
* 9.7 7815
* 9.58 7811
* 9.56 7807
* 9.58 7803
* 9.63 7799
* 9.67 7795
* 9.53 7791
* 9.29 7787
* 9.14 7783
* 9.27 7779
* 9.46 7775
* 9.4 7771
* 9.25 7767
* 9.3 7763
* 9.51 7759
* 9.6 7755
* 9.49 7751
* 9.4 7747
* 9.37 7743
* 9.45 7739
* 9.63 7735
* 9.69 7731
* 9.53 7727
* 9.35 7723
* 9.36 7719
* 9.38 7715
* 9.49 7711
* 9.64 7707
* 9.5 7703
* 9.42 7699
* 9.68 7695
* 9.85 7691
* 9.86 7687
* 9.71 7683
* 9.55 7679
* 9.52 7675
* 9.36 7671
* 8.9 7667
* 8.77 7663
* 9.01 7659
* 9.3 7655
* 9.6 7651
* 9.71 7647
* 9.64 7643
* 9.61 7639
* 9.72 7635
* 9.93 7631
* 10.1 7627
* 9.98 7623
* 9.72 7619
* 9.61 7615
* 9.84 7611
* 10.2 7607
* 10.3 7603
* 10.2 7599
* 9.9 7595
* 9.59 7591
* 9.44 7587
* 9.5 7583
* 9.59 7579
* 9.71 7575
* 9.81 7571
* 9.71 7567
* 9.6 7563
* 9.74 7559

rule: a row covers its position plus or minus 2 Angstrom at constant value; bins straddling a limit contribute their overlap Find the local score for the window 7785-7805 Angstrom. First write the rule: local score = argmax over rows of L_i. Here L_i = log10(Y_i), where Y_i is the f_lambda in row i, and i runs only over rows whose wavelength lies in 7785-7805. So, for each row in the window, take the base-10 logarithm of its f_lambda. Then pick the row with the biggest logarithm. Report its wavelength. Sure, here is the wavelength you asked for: 7795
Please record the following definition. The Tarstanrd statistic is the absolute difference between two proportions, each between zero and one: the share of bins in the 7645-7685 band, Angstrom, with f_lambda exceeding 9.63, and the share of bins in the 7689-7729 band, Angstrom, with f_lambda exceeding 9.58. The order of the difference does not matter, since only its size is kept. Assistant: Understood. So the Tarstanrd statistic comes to 0.10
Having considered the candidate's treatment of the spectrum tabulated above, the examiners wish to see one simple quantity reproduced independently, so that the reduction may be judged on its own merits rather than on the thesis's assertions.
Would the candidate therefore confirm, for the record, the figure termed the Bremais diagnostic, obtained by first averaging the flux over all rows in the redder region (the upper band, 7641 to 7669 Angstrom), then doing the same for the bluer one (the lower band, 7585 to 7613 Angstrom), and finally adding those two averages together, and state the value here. 19.2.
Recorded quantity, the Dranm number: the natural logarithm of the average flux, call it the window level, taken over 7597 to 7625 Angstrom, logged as 2.300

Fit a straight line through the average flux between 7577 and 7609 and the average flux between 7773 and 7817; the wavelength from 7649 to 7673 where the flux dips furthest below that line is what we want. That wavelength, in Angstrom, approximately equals 7663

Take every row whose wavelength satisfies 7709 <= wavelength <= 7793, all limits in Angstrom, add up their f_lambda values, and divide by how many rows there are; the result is 9.42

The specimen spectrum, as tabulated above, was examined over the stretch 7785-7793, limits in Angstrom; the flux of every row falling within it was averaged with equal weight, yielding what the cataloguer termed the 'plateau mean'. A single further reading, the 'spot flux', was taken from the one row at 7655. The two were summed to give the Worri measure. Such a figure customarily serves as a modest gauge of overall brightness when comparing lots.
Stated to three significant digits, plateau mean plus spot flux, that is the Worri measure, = 18.7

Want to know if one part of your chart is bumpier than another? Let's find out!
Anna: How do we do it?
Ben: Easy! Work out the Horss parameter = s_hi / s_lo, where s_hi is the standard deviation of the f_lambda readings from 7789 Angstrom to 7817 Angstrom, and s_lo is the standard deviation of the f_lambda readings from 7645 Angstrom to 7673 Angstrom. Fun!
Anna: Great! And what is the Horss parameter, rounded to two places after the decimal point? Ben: 0.17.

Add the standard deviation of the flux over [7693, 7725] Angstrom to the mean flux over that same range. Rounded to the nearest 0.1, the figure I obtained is 9.6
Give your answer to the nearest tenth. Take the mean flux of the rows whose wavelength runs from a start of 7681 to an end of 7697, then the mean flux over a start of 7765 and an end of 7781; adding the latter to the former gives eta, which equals 19.1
